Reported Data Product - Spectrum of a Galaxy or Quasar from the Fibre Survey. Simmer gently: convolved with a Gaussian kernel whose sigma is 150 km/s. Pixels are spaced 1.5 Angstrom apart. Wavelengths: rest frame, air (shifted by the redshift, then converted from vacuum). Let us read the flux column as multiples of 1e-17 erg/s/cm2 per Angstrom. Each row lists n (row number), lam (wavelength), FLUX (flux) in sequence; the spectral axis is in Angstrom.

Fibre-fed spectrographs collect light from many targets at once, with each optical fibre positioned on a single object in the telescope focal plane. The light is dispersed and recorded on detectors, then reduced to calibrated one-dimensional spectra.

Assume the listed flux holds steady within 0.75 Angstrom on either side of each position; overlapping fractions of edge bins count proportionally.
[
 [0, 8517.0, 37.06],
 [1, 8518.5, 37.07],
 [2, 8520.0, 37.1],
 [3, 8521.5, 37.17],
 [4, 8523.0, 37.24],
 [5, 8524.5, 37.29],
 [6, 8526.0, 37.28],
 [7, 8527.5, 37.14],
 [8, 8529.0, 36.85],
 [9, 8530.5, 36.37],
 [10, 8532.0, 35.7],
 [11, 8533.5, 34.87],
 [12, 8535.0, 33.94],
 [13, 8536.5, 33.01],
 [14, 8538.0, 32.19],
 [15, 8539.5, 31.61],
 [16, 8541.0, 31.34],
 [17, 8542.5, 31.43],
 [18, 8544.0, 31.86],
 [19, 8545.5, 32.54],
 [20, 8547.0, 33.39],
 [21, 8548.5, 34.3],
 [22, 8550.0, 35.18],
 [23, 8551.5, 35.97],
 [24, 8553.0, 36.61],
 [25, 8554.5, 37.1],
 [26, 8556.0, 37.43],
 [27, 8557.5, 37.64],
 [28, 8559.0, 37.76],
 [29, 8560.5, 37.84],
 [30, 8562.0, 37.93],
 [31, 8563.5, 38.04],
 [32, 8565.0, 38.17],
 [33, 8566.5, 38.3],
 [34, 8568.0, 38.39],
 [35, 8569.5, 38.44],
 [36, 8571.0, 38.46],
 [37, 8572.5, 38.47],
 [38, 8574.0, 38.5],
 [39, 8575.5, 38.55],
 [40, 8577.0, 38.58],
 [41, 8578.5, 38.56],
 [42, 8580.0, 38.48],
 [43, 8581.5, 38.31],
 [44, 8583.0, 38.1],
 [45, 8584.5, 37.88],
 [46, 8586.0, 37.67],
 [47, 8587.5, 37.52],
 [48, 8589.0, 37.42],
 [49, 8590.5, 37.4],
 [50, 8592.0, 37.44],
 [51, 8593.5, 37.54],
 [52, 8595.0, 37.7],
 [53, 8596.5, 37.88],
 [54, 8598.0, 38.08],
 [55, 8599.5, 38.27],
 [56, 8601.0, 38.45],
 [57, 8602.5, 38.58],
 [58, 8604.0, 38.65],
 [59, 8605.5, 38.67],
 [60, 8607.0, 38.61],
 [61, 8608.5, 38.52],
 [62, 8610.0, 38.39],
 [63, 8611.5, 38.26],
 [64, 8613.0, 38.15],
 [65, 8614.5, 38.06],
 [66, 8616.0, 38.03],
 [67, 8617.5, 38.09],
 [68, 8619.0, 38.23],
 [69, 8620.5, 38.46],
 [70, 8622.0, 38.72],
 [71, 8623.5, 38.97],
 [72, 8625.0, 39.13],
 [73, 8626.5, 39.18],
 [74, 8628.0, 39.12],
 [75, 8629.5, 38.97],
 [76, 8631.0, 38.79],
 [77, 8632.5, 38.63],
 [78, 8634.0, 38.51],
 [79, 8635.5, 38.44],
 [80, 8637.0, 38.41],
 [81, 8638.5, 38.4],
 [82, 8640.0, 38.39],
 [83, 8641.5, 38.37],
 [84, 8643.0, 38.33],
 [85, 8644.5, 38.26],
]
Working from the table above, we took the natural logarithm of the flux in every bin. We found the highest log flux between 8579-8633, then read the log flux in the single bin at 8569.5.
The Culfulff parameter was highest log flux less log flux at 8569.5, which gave 0.019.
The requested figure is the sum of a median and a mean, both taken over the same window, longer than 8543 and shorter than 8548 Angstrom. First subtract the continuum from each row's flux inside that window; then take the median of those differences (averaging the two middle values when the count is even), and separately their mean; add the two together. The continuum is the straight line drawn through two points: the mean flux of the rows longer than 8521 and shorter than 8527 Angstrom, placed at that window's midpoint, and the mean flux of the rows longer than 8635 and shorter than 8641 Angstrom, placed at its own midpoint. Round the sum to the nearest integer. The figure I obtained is -10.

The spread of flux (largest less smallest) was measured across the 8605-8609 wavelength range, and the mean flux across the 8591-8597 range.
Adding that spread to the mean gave 37.8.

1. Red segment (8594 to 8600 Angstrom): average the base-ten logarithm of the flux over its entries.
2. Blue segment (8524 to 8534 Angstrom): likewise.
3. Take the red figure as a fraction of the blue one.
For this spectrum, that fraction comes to 1.01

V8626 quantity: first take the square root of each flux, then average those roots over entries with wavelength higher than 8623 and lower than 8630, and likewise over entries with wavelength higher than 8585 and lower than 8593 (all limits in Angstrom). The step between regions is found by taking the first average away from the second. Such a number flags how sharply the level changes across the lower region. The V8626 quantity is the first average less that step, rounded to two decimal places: 6.38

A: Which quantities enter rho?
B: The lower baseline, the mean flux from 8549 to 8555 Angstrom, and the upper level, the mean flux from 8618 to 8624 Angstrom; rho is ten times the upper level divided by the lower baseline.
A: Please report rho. 10.7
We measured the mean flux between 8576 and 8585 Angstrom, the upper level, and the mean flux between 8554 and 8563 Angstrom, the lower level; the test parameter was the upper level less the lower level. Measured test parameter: 0.7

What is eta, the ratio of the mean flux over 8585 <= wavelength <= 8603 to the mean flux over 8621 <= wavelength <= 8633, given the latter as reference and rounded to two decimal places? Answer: 0.97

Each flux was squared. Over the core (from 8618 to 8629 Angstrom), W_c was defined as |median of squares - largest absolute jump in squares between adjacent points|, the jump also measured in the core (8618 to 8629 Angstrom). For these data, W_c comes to 1499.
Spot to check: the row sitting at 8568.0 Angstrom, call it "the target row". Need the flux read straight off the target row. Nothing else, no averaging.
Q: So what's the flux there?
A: 38.39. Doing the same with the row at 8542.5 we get 31.43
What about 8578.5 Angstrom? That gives 38.56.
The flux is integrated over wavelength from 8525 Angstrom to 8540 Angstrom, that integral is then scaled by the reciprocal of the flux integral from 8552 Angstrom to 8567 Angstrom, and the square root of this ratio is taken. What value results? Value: 0.96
